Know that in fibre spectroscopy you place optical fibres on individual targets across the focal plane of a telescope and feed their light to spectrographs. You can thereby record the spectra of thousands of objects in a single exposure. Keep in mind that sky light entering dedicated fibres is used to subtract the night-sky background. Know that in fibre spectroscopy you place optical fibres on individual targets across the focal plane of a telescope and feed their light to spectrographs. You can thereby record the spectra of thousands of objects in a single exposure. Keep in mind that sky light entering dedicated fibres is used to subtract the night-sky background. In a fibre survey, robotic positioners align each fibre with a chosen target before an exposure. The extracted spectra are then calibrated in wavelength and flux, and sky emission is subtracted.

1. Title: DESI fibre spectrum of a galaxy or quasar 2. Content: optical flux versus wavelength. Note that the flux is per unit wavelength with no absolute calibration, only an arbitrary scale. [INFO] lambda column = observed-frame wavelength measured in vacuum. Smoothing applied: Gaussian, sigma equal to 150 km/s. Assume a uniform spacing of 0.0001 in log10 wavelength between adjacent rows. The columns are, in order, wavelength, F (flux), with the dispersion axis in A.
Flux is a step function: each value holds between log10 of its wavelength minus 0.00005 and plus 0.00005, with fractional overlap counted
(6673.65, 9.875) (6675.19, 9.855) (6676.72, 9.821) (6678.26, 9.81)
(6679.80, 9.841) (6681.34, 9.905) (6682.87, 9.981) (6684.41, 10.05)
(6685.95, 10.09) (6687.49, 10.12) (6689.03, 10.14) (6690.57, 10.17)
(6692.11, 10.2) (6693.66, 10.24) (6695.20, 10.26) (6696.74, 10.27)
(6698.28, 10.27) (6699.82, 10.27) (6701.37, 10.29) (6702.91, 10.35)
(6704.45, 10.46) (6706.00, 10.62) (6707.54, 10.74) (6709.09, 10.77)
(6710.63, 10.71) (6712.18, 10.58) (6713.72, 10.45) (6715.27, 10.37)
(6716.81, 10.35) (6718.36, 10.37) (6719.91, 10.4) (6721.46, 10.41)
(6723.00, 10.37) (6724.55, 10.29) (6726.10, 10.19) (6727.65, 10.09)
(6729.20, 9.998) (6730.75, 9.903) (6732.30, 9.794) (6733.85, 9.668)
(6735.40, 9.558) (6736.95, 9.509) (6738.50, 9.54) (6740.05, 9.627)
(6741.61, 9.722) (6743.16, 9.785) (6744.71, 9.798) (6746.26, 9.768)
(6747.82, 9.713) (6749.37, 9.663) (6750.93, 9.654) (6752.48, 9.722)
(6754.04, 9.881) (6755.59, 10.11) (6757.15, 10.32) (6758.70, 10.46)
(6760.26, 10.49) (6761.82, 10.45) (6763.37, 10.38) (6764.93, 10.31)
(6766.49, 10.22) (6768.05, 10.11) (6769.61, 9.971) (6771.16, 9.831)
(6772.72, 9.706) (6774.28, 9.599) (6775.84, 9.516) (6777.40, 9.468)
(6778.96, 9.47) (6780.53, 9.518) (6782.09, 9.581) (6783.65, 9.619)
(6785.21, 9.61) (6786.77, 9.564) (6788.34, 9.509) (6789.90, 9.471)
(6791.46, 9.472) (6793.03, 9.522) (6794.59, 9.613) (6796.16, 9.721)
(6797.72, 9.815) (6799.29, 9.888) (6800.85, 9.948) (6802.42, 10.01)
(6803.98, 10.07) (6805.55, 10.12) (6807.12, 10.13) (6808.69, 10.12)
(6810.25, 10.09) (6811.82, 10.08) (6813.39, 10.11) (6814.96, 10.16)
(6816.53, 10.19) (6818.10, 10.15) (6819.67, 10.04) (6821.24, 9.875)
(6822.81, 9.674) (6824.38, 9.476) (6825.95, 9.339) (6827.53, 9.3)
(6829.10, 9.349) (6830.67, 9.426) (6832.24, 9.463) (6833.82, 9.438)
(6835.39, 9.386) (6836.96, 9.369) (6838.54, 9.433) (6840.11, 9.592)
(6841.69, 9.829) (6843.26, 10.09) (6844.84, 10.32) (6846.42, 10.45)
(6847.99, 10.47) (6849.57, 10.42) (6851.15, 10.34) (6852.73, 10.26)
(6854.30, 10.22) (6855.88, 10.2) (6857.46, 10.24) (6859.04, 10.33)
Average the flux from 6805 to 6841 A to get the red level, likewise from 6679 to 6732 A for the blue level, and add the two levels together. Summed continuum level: 20.0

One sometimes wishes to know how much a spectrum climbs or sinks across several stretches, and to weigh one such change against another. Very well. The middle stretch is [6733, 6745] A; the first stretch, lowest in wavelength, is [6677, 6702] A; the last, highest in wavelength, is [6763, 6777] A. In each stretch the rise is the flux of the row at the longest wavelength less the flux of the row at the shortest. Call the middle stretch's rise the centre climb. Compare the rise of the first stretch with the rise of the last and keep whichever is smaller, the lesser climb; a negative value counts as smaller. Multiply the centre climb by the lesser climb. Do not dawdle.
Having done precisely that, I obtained -0.11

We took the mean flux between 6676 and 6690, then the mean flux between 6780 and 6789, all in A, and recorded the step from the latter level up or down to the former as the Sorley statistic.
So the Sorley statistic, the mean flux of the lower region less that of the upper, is 0.41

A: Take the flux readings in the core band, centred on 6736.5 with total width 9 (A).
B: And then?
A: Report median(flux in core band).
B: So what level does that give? 9.6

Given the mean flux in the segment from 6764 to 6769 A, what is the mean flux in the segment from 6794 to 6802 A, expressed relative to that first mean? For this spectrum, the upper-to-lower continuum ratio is 0.96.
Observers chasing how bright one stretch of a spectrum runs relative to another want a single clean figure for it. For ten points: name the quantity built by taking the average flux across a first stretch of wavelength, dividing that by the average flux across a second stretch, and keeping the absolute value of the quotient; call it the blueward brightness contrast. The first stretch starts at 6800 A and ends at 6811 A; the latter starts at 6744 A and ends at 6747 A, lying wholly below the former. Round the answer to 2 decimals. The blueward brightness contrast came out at 1.03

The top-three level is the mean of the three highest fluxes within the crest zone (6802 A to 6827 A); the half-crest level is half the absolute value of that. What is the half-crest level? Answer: 5.08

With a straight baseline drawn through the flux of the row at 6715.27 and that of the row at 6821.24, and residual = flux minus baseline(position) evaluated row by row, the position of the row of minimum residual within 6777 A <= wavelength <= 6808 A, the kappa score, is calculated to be 6777.40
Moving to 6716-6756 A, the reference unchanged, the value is 6736.95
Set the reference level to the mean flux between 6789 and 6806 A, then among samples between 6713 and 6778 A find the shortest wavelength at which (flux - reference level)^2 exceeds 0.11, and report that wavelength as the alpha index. 6713.72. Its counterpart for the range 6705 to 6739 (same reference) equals 6706.00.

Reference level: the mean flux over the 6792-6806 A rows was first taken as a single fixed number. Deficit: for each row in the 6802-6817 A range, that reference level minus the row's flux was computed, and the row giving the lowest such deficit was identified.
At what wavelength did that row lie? 6816.53 A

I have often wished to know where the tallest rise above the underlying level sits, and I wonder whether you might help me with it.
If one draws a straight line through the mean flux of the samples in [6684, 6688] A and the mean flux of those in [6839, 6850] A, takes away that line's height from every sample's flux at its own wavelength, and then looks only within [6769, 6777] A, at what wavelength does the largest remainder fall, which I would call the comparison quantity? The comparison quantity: 6769.61 A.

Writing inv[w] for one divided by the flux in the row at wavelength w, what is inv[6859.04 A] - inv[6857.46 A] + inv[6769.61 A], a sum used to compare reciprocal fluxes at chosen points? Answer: 0.099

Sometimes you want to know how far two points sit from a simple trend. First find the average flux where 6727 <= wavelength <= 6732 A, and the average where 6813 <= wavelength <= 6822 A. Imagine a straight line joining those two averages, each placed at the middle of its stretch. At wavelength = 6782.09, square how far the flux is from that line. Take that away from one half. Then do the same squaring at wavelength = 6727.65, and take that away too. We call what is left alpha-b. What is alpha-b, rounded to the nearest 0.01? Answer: 0.27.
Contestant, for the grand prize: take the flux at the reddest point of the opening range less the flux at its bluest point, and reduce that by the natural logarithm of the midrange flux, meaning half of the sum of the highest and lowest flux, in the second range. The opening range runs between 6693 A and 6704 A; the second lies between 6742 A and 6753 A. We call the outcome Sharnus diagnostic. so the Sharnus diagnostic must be -2.16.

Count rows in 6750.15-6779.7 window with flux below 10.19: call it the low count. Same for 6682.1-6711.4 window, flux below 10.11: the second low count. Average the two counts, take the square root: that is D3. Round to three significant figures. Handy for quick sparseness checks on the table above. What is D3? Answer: 2.74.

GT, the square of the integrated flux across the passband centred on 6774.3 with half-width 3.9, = 5634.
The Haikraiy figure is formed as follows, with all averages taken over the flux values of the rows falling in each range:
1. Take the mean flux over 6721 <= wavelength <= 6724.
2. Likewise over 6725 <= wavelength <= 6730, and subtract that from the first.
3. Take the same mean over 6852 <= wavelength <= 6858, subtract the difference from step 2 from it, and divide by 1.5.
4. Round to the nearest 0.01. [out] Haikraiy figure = 6.62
